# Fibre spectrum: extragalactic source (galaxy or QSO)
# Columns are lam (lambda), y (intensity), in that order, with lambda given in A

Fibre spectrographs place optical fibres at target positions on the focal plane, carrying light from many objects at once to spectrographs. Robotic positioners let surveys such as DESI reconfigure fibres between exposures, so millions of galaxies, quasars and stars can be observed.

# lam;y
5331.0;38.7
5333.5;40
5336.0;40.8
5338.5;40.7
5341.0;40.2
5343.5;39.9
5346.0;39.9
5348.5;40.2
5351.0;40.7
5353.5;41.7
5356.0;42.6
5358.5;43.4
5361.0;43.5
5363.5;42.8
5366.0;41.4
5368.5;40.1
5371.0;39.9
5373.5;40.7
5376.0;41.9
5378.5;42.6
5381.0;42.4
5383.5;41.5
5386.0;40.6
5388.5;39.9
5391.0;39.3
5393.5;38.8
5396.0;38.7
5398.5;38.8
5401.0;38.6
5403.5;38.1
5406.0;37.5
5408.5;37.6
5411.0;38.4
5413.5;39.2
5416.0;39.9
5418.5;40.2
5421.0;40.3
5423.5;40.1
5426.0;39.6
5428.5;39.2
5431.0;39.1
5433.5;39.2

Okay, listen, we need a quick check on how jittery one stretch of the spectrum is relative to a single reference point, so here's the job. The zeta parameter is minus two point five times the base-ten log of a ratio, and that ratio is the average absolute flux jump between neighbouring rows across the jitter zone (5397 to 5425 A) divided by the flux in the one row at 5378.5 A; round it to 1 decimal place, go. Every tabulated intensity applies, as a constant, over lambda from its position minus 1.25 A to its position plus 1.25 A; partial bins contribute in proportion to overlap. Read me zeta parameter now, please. 5.0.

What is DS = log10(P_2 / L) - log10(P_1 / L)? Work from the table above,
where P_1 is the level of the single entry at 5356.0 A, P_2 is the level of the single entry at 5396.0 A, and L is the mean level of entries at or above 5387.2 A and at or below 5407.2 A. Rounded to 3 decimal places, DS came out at -0.042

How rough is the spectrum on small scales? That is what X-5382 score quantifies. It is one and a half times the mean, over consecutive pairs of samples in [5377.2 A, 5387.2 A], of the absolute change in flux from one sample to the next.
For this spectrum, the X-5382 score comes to 1.0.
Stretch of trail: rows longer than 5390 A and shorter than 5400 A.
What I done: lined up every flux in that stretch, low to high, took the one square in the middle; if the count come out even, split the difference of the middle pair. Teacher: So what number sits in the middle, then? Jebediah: 38.8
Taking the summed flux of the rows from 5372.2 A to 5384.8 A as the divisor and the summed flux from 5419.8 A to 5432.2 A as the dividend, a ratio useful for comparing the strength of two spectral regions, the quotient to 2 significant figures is 0.95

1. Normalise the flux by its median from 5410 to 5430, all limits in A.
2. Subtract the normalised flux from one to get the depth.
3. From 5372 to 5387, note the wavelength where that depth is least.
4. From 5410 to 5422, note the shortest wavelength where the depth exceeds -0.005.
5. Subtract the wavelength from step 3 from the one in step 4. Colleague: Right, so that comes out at 32.5 A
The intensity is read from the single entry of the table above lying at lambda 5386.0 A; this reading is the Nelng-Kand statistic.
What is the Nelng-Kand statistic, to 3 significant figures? 40.6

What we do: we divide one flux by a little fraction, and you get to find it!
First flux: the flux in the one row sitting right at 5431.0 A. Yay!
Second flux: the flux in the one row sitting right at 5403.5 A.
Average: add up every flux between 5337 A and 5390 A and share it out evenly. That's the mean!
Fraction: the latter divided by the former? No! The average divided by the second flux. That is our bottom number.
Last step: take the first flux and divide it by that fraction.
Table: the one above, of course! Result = 36.1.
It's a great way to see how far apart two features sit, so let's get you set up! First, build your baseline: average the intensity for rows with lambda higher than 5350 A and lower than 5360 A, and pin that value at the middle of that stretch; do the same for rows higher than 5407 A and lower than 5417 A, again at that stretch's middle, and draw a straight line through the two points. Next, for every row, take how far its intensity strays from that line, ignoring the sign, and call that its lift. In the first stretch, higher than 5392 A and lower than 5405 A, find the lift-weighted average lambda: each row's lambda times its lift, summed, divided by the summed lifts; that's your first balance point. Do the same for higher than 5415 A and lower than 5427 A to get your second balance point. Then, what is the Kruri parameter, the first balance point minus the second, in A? -22.7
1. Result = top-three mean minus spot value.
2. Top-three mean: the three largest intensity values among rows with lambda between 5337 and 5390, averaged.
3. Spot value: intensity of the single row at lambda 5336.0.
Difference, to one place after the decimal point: 2.4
